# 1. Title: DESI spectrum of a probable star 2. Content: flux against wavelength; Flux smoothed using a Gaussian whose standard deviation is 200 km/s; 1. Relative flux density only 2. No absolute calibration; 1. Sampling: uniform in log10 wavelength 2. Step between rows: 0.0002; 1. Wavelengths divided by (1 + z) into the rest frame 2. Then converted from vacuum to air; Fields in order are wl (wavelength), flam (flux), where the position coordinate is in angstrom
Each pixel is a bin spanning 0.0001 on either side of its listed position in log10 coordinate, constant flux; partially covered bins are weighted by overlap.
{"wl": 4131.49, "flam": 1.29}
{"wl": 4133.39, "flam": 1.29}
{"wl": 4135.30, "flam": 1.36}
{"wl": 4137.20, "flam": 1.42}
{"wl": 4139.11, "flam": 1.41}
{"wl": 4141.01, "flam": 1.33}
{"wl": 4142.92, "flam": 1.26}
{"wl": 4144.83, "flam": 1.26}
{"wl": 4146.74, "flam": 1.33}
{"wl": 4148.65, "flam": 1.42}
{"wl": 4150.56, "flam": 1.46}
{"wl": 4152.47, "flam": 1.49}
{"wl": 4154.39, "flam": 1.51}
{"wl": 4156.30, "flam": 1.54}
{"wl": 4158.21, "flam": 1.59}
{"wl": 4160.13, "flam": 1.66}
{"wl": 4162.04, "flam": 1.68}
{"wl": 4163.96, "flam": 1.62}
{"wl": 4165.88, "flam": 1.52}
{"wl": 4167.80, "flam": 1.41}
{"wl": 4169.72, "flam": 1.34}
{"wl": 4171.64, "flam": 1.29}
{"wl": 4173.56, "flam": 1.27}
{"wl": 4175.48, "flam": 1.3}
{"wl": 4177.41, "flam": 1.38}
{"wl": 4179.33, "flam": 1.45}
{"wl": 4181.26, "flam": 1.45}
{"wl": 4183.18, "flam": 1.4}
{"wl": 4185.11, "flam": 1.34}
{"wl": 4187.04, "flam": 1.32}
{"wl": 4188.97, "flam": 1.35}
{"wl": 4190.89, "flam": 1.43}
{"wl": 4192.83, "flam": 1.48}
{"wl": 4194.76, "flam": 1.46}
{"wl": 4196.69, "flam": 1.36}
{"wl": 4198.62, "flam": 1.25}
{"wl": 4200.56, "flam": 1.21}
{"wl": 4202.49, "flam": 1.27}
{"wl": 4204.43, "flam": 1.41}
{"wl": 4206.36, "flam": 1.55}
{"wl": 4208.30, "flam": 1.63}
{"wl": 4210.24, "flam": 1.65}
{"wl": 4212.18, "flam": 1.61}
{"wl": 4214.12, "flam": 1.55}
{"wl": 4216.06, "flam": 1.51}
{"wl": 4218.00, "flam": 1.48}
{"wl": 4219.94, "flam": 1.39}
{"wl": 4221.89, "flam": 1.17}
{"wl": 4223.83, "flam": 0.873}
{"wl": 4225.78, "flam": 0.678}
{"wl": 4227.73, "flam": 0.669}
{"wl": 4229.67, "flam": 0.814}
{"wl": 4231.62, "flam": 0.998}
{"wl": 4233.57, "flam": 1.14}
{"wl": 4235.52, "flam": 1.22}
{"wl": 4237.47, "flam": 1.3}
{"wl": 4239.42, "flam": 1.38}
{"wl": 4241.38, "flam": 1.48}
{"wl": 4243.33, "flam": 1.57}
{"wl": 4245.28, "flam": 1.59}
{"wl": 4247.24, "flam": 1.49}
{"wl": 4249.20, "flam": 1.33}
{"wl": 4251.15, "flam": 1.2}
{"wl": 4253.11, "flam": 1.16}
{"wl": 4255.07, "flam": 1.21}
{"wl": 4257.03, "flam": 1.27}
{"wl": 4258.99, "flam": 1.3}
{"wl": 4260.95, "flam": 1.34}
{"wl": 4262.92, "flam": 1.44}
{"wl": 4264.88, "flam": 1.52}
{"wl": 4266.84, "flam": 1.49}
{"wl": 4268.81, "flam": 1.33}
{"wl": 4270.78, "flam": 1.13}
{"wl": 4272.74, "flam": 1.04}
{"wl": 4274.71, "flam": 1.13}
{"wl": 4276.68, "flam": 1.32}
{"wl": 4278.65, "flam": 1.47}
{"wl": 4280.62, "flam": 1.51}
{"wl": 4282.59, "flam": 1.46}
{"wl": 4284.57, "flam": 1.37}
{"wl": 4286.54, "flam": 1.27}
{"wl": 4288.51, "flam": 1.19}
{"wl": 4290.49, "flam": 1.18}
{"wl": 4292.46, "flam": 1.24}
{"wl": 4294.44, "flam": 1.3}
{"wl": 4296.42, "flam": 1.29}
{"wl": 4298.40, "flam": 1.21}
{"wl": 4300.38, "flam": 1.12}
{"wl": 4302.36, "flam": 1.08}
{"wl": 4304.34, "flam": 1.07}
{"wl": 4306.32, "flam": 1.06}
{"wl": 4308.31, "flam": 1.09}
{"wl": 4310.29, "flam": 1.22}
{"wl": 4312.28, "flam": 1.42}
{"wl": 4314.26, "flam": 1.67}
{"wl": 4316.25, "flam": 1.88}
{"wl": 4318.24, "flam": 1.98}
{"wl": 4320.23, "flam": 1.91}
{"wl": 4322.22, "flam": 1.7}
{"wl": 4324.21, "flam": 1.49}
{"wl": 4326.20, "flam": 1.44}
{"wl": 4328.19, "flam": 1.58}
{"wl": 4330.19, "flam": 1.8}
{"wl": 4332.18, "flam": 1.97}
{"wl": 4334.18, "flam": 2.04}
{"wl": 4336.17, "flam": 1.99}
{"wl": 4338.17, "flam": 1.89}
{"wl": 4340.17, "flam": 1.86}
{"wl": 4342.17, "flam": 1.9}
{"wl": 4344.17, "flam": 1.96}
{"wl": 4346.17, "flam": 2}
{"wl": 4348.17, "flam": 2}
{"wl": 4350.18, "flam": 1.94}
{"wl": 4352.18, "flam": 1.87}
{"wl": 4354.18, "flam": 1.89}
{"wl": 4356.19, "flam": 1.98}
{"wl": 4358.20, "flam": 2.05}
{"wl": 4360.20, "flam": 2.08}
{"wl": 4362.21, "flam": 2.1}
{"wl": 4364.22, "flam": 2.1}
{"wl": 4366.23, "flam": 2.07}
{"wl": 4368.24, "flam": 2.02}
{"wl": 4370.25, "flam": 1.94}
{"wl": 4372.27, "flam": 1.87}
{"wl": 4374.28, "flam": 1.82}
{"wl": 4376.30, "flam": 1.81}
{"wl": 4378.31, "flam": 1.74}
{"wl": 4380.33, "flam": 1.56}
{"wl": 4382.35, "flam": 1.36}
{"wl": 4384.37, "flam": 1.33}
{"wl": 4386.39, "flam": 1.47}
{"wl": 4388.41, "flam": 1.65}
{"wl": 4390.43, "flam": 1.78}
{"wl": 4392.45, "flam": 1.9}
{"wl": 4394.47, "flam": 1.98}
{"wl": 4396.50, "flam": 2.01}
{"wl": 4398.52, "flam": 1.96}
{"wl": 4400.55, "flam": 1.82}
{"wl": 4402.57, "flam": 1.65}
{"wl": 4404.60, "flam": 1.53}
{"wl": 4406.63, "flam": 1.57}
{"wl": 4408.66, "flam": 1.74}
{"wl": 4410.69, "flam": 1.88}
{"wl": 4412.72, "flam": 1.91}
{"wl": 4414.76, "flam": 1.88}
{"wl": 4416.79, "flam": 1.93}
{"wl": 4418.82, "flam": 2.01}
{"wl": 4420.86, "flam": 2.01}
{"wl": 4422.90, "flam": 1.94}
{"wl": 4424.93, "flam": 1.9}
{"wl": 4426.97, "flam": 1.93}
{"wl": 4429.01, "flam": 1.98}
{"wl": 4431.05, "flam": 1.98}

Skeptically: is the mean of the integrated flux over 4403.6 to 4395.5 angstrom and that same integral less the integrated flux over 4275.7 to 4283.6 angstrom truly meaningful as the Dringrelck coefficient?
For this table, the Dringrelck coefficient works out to 9.4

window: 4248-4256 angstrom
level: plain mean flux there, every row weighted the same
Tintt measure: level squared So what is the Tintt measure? 1.5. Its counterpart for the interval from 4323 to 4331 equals 2.5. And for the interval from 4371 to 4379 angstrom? 3.3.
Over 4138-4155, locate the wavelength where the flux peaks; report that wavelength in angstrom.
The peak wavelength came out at 4154.39 angstrom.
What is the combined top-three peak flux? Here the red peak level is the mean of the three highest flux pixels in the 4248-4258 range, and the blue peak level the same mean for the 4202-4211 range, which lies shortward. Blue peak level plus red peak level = 2.9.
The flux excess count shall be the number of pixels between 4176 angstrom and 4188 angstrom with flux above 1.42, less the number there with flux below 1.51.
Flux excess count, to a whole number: -4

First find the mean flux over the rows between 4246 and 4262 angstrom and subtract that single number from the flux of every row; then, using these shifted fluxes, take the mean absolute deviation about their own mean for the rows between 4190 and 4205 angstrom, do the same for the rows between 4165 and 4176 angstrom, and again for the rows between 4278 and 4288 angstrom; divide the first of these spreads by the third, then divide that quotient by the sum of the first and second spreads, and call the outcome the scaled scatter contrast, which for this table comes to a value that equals 7.0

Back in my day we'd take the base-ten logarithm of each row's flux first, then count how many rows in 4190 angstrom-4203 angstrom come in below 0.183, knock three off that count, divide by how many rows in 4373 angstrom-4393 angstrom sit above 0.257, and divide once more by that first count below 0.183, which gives 0.19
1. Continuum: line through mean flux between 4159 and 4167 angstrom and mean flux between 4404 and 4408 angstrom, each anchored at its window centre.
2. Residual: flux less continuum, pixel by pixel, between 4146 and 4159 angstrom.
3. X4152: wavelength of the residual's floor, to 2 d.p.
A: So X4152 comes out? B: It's 4146.74 angstrom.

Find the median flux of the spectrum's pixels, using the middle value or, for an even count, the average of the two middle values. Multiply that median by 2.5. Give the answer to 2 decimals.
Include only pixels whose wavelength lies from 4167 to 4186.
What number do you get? 3.40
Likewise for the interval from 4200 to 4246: 3.46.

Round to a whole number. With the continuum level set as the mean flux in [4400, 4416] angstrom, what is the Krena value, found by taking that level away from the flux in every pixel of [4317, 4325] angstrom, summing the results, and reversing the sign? 0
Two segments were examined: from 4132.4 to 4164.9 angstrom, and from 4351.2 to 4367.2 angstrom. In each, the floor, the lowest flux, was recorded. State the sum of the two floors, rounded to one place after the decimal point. 3.1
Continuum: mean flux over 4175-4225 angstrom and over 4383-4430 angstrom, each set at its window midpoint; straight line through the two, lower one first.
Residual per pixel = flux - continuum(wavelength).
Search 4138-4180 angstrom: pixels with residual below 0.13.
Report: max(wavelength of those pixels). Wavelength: 4179.33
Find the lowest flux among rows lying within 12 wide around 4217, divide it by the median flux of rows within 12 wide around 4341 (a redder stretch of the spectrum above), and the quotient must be 0.6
